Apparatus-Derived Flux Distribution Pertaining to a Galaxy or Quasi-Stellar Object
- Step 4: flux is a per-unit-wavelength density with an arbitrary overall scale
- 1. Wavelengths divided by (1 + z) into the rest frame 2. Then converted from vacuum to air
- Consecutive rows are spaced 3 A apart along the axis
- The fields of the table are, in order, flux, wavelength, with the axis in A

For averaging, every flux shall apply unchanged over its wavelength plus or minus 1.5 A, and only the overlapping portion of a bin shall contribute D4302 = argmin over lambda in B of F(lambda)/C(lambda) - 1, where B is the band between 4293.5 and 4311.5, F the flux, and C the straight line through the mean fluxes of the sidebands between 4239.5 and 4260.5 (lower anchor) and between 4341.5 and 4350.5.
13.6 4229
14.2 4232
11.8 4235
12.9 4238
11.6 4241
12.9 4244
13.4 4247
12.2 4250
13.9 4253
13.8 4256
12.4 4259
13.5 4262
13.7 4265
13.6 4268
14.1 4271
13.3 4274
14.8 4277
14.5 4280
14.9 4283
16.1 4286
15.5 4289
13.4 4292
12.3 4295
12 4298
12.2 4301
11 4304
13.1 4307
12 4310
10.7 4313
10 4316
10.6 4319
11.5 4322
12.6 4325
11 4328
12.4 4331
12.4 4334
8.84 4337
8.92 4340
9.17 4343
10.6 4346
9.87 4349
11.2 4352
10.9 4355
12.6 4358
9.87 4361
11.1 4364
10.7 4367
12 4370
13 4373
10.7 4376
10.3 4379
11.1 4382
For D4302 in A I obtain 4304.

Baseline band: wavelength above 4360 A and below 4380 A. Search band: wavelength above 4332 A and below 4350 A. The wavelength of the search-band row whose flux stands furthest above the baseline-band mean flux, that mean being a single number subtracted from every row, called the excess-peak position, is 4334 A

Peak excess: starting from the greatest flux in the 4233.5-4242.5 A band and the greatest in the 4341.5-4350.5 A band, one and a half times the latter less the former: 3.0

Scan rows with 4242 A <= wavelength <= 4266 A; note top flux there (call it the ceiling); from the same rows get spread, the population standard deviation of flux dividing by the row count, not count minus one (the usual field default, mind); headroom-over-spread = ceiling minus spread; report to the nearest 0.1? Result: 13.3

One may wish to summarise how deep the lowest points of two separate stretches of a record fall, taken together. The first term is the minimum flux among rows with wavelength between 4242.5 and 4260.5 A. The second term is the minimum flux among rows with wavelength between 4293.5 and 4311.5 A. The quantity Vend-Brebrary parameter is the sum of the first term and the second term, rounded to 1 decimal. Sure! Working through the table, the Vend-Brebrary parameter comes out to 23.2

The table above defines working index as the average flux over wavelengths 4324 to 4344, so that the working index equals 10.8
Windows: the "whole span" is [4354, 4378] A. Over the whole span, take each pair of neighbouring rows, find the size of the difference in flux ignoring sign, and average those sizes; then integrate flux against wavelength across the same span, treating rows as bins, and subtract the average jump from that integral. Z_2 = 271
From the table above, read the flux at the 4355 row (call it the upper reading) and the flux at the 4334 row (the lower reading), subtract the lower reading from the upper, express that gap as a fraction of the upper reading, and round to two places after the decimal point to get -0.14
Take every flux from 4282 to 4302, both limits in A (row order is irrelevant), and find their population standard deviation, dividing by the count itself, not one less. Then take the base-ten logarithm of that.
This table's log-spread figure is 0.2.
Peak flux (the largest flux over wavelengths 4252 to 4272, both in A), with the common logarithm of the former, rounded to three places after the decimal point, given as 1.149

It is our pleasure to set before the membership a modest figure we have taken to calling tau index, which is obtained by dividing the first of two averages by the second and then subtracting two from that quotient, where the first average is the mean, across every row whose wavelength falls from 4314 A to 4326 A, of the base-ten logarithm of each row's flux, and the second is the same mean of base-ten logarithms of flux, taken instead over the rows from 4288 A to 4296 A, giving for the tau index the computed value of -1.08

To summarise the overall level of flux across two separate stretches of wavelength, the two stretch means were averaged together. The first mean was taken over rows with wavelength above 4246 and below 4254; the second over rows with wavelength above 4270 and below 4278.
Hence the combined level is 13.6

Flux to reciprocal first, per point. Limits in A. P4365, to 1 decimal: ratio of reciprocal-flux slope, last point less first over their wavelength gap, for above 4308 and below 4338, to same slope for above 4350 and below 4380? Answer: 3.8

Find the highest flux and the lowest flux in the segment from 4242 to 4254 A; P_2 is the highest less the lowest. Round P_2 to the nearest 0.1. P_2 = 1.7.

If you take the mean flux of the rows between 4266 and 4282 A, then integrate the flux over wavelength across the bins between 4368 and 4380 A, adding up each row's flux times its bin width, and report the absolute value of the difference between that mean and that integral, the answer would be 124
